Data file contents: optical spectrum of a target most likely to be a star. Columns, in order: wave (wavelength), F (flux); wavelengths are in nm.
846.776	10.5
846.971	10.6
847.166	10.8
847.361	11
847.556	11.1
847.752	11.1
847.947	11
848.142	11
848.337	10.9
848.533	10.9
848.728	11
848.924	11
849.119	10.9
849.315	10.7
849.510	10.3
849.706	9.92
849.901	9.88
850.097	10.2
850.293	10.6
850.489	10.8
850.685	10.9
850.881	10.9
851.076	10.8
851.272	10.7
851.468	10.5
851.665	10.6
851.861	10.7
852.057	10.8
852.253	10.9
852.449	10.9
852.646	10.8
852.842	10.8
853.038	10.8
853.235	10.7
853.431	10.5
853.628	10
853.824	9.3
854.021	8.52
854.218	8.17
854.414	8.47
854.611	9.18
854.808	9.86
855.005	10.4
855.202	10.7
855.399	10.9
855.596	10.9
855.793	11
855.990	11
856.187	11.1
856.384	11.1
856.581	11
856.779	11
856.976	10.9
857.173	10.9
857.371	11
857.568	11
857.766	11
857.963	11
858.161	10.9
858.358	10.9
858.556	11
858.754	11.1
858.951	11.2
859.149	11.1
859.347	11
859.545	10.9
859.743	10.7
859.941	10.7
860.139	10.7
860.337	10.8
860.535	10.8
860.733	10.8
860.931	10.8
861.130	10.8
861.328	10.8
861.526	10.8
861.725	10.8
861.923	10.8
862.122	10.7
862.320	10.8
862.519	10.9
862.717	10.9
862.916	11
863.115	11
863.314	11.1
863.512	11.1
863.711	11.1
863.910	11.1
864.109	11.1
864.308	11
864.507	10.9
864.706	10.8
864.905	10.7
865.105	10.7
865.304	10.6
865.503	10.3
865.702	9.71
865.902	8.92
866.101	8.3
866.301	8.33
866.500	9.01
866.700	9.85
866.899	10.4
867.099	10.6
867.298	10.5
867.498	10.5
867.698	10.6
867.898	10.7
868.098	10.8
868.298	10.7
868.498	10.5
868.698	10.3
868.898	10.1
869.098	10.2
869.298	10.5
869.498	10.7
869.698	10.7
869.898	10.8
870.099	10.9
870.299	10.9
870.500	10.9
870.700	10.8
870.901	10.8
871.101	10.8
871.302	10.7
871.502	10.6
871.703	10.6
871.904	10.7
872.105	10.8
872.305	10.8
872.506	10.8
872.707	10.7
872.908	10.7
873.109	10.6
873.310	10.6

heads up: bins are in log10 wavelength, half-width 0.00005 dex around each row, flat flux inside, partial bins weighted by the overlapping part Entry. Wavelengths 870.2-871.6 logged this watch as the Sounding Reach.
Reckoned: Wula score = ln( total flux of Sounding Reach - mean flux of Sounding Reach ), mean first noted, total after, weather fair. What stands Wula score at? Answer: 4.2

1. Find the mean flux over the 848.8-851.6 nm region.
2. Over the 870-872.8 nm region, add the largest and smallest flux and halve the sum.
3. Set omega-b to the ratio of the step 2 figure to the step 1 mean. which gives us 1.016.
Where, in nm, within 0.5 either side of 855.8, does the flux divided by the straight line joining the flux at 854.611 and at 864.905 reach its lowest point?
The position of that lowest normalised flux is 855.596 nm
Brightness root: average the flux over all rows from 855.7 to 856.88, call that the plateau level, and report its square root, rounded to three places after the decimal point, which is 3.322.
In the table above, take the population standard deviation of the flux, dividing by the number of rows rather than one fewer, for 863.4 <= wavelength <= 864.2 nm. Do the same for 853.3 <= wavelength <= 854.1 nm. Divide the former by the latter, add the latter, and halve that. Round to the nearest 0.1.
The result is 0.4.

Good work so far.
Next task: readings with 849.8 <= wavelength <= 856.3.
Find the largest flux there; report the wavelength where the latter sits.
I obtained 856.187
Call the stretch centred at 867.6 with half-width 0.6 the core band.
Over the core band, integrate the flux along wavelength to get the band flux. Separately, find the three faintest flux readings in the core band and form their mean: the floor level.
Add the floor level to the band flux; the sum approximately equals 23.3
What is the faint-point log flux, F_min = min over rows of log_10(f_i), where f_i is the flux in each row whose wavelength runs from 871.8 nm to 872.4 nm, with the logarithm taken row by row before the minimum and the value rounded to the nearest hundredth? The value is 1.03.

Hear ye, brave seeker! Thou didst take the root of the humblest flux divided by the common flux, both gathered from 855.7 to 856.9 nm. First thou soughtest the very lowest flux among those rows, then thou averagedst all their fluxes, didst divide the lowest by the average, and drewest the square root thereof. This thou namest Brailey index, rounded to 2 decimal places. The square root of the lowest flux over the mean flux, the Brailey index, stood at 1.00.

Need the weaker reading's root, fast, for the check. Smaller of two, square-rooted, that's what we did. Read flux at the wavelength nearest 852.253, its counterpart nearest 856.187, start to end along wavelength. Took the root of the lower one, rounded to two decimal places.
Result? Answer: 3.30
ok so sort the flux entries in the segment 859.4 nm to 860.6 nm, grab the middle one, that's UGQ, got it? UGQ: 10.75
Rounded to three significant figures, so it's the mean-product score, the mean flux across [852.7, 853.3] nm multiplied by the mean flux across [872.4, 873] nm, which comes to 116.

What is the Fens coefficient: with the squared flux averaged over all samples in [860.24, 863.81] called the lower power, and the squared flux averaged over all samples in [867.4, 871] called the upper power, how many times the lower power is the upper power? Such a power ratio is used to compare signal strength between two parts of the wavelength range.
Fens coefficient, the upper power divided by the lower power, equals 0.96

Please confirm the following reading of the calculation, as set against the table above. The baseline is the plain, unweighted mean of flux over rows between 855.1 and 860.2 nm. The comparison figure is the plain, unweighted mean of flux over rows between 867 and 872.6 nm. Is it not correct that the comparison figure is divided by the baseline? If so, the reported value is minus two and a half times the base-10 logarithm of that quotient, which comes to 0.03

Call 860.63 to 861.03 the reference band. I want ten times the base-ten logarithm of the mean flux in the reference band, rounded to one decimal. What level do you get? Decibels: 10.3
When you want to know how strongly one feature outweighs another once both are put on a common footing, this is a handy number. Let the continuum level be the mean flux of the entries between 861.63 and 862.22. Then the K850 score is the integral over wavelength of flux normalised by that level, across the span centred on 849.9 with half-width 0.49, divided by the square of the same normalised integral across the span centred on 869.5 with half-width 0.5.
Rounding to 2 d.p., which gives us 0.96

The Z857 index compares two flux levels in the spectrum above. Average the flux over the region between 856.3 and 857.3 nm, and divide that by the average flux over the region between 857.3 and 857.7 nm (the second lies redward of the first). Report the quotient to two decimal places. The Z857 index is 1.00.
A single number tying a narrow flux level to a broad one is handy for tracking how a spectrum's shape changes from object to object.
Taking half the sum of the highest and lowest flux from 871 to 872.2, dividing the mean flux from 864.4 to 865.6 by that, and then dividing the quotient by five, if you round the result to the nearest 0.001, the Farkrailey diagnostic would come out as 0.199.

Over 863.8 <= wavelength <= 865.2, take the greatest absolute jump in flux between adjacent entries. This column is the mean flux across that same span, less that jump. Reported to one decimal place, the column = 10.8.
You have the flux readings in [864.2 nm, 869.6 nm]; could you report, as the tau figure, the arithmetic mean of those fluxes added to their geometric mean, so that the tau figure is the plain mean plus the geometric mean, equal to 20.4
